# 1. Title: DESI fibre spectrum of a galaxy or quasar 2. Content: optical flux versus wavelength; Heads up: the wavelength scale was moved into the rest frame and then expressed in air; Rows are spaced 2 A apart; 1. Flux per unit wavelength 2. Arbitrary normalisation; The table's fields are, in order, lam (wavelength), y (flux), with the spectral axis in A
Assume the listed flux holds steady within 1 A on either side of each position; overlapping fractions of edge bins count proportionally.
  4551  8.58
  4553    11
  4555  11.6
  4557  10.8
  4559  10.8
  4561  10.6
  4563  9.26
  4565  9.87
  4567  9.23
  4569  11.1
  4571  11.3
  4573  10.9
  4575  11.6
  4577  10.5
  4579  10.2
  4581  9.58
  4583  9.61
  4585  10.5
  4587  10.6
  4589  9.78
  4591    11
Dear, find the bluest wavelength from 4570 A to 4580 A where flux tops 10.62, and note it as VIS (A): 4571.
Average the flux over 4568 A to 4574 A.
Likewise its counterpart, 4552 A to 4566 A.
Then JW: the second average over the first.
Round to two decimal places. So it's 0.95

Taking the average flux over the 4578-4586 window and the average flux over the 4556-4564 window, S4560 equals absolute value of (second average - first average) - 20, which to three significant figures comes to -19.6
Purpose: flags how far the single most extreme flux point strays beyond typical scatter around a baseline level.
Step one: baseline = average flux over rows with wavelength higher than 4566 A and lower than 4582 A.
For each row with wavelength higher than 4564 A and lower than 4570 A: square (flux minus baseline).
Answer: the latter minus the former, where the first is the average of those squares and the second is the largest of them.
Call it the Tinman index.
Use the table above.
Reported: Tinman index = 0.91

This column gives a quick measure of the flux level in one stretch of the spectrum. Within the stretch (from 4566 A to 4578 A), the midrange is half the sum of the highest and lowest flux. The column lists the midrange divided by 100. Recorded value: 0.104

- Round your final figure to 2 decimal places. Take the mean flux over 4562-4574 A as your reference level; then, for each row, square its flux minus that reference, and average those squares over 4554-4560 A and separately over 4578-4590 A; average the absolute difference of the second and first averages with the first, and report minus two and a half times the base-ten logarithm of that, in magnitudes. 0.46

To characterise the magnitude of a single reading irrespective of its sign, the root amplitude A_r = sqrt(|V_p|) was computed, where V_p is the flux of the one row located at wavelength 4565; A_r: 3.14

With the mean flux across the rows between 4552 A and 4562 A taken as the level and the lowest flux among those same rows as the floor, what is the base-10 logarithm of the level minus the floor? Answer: -0.44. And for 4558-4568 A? -0.14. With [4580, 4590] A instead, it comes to -0.36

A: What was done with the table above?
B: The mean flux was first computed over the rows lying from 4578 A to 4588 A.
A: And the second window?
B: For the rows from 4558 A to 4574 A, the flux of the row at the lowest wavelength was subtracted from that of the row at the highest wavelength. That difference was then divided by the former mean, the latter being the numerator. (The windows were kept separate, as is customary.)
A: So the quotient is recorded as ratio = 0.01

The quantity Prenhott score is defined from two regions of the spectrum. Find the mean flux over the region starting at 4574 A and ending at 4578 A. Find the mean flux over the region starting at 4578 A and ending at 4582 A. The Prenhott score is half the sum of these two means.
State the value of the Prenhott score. 10.5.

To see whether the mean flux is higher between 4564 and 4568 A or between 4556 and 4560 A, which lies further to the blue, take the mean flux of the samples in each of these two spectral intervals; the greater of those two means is 10.8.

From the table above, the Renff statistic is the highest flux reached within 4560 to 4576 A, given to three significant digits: 11.6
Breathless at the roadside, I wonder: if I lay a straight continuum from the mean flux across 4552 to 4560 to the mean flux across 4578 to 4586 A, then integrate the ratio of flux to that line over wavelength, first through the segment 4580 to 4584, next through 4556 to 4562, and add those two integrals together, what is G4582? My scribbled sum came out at 9.7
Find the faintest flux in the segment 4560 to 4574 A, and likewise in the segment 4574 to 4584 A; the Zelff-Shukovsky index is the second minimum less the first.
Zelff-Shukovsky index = 0.35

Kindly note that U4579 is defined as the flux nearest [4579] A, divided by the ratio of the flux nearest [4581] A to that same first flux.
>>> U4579 10.9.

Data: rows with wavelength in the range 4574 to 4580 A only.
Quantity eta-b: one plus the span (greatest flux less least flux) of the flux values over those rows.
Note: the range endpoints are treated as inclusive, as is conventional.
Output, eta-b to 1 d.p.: 2.4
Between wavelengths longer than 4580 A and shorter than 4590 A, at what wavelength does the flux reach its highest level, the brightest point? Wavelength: 4587 A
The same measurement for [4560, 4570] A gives 4569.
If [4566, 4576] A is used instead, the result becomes 4575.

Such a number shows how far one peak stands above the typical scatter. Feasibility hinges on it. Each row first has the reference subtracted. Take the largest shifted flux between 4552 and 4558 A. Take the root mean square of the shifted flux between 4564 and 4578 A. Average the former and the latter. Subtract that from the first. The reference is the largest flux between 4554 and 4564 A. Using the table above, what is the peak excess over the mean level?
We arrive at -0.62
